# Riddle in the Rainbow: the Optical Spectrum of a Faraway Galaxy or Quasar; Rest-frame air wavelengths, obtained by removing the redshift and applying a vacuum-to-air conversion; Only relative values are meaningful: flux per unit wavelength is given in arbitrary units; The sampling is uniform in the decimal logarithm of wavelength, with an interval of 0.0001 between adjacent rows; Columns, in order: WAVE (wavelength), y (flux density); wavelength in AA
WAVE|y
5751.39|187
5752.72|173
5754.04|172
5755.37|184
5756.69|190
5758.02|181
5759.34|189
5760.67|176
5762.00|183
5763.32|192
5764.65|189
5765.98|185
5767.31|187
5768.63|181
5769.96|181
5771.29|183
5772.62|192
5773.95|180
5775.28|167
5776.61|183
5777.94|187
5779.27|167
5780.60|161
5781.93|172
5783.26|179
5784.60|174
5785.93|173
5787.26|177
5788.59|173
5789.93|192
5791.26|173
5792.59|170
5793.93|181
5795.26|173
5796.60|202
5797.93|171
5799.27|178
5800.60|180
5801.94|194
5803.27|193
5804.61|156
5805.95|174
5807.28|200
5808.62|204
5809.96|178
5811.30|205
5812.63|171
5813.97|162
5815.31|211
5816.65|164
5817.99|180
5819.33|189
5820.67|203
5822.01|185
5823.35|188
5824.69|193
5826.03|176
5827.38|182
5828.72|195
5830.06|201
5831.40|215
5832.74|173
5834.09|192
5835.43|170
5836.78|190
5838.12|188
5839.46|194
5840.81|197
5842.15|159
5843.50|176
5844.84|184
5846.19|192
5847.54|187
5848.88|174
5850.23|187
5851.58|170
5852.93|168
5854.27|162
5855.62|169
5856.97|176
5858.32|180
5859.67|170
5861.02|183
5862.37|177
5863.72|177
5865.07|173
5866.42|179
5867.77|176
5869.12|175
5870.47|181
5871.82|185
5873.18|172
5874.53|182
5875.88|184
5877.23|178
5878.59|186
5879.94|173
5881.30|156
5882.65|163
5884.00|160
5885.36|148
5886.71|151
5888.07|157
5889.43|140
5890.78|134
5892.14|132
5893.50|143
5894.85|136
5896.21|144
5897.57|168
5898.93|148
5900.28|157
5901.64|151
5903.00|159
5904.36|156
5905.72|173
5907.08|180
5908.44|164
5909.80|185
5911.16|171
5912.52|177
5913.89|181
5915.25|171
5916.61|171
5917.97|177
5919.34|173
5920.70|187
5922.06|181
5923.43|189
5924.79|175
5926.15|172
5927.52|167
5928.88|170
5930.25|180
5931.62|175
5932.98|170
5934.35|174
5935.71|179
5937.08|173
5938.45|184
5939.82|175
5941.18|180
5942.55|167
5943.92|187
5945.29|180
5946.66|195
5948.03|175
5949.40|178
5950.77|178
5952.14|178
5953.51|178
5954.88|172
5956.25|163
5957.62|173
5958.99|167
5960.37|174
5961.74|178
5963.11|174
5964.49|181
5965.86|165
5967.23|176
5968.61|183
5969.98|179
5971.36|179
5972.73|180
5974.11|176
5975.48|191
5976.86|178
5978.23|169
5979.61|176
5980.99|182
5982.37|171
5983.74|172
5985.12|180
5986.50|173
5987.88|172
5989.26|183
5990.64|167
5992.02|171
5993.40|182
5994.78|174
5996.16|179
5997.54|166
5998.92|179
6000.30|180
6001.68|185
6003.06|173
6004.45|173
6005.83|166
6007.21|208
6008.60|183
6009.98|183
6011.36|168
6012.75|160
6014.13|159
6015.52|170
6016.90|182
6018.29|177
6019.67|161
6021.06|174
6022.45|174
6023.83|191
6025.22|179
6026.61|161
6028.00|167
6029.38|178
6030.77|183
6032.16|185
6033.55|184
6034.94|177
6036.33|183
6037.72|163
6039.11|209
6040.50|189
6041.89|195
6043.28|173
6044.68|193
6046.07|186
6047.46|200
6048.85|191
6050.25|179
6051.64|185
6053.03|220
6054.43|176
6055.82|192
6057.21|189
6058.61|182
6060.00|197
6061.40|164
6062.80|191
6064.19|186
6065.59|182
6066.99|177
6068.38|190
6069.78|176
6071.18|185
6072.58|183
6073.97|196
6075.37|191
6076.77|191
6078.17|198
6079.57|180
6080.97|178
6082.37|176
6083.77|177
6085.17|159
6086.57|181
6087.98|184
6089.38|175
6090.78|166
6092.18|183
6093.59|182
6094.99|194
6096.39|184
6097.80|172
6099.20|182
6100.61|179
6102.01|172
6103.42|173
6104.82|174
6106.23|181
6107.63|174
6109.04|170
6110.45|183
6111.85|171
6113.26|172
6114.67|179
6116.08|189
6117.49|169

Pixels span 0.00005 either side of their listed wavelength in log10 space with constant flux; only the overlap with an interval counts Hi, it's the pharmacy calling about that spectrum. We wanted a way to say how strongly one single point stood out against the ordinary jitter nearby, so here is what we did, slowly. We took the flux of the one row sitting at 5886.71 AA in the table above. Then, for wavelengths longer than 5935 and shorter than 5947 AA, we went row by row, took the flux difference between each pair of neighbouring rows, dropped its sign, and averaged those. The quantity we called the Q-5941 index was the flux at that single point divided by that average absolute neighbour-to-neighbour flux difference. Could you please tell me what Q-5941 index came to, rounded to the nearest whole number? 14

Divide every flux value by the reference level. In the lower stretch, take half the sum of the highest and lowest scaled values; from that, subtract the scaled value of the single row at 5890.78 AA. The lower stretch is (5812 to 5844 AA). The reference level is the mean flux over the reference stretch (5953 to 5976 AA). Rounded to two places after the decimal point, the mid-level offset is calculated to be 0.30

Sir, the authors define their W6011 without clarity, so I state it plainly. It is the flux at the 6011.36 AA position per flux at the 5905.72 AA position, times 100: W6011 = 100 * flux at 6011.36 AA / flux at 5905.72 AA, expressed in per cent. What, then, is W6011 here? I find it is 97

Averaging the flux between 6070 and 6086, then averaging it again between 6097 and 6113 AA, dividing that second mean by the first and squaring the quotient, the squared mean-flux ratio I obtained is 0.92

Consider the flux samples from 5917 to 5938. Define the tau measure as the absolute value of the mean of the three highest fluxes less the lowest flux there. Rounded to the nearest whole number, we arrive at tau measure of 19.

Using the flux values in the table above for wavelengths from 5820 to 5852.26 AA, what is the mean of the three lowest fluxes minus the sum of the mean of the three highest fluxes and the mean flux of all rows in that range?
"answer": -226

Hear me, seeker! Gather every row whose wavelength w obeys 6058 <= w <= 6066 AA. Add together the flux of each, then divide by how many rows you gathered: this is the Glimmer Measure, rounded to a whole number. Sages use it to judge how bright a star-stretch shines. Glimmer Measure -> 184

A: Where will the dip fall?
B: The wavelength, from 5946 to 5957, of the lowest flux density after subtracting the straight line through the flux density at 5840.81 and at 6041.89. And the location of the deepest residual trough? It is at 5956.25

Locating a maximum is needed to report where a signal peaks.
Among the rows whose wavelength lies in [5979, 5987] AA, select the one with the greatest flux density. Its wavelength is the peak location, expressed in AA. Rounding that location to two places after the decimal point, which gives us 5980.99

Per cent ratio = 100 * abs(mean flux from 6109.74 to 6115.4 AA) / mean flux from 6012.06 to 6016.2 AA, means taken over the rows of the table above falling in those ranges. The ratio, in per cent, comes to 108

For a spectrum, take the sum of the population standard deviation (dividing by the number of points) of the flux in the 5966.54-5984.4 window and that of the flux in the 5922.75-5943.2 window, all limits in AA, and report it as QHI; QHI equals 11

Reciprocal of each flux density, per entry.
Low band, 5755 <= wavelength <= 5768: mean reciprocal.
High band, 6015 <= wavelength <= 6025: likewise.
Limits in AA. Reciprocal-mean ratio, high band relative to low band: 1.06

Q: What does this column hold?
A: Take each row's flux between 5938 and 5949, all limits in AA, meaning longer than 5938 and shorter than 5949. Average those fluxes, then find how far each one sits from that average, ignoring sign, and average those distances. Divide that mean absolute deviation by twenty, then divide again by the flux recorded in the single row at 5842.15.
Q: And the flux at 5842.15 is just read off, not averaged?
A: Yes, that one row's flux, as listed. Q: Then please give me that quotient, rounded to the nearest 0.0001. 0.0020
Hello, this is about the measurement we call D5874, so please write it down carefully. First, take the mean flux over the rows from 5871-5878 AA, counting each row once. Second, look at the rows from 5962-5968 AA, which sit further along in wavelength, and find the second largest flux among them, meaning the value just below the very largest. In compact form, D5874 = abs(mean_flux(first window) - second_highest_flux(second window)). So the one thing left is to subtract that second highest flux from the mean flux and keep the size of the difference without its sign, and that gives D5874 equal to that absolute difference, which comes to 4.2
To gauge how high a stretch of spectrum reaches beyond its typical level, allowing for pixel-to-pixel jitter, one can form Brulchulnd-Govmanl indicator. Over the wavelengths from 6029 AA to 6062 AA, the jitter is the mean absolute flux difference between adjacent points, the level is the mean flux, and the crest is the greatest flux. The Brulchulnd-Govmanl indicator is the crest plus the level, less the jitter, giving 391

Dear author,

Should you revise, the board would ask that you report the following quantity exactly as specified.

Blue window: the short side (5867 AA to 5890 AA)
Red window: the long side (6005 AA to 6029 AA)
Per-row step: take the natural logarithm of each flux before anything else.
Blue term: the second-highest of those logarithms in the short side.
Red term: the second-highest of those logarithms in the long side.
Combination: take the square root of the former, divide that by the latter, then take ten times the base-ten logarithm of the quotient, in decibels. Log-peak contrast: -3.61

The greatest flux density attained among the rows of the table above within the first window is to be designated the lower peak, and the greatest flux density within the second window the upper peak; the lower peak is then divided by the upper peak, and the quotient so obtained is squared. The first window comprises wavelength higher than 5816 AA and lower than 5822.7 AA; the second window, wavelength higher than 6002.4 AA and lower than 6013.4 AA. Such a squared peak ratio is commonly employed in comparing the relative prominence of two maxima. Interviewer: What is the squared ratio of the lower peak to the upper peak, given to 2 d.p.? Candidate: 0.95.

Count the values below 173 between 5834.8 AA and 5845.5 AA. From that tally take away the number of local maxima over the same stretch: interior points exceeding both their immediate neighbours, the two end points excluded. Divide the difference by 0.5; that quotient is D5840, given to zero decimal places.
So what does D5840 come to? 0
